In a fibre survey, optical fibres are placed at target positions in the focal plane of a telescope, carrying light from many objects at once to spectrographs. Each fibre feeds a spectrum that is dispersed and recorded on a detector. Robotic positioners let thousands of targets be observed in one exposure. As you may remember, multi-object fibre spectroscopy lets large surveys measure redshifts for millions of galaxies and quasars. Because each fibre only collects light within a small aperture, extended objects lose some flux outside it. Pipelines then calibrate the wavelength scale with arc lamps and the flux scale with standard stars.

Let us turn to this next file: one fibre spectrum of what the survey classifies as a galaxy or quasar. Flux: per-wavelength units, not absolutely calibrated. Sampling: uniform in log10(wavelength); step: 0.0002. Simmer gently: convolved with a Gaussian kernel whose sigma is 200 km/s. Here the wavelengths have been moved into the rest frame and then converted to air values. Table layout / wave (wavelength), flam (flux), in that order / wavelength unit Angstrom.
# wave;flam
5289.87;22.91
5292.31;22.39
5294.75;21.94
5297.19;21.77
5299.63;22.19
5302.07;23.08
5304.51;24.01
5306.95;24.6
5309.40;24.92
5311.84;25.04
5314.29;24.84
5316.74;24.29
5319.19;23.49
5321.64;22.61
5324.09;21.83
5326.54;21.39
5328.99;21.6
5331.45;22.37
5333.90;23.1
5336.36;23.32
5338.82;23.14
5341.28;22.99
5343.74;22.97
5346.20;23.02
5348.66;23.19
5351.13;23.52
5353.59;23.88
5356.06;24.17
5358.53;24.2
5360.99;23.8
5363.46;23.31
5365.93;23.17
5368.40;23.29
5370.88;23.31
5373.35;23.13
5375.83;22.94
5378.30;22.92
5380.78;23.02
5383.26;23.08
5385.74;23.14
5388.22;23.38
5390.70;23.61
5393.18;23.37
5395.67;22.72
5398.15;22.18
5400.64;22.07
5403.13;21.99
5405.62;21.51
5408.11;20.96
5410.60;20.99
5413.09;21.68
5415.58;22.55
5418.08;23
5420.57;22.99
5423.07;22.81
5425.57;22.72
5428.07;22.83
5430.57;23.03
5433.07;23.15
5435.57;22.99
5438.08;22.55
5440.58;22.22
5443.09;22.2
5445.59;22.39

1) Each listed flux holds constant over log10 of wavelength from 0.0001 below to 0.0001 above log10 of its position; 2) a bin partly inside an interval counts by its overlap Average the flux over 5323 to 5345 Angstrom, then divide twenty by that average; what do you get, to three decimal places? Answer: 0.888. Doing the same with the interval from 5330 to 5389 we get 0.860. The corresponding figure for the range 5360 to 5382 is 0.862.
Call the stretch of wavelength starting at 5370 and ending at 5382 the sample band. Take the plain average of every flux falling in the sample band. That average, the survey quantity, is 23.1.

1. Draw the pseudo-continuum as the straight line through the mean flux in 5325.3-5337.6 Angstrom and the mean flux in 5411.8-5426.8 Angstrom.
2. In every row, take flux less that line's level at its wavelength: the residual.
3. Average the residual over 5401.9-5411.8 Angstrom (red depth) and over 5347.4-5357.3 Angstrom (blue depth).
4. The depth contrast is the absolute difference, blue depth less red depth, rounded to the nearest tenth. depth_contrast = 2.5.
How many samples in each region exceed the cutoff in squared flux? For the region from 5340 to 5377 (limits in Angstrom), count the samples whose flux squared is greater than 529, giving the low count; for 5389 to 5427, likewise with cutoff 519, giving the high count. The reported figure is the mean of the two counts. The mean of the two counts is 8.5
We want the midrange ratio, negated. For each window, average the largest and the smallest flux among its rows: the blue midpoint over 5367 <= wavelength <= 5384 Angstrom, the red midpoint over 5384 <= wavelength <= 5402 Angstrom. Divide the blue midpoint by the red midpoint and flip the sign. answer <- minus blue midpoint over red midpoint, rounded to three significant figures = -1.01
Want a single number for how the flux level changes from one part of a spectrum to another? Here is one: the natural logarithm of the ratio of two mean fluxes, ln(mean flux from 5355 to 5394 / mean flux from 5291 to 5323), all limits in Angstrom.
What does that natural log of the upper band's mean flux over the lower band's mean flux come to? 0.00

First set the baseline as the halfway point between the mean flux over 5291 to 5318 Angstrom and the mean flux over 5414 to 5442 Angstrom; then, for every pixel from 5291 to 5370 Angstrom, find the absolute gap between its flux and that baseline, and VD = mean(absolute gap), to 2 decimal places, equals 0.76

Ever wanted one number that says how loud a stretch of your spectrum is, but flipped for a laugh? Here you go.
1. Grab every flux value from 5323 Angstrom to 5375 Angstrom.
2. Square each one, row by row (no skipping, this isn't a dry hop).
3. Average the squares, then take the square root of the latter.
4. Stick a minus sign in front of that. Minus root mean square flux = -23.1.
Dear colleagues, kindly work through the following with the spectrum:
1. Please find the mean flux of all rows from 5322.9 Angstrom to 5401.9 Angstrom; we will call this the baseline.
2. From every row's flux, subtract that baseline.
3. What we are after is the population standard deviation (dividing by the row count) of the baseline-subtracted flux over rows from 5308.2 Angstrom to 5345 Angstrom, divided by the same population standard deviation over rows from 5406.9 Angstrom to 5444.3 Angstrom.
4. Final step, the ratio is 1.6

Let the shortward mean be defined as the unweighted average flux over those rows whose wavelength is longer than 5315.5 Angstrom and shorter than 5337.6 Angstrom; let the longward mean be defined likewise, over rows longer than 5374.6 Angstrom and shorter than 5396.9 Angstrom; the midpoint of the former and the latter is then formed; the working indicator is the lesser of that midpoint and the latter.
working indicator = 22.9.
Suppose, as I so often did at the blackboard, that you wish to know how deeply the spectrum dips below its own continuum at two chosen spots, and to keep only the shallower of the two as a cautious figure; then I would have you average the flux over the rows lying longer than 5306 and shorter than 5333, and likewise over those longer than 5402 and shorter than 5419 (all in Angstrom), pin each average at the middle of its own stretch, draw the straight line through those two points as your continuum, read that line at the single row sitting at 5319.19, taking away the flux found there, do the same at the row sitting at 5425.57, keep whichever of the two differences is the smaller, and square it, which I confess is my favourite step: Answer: 1.4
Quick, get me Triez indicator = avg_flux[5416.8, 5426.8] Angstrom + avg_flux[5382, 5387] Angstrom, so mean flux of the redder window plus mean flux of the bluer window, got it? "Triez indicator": 46.0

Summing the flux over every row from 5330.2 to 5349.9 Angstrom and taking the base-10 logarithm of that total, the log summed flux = 2.27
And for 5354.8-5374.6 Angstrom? 2.28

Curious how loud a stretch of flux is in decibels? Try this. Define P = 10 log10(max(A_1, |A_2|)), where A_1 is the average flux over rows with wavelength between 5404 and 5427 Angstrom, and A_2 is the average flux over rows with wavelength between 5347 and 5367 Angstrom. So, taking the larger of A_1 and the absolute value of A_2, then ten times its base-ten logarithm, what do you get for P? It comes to 13.74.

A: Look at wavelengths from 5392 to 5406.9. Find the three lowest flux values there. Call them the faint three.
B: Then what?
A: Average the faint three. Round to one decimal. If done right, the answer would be 21.9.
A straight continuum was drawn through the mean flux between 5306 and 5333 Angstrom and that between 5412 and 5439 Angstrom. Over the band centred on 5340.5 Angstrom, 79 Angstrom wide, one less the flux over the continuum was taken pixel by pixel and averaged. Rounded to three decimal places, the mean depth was -0.005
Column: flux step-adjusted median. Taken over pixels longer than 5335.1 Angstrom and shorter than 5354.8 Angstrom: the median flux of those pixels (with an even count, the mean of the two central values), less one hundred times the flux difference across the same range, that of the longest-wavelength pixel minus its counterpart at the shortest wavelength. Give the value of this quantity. -33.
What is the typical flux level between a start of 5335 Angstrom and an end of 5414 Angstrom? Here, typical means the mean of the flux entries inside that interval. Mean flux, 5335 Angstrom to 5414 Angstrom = 22.9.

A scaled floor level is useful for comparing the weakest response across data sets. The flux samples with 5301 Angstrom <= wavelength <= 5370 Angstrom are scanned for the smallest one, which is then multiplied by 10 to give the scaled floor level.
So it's 214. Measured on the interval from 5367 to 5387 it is 229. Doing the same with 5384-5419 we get 210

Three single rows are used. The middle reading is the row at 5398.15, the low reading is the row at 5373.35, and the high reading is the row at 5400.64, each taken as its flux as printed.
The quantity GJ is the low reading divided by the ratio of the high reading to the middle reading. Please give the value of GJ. 23.2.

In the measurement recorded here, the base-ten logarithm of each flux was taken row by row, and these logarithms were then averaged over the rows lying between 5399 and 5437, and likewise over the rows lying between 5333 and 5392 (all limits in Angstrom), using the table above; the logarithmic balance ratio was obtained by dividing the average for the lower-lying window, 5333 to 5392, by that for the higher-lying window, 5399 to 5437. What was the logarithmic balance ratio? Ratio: 1.01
